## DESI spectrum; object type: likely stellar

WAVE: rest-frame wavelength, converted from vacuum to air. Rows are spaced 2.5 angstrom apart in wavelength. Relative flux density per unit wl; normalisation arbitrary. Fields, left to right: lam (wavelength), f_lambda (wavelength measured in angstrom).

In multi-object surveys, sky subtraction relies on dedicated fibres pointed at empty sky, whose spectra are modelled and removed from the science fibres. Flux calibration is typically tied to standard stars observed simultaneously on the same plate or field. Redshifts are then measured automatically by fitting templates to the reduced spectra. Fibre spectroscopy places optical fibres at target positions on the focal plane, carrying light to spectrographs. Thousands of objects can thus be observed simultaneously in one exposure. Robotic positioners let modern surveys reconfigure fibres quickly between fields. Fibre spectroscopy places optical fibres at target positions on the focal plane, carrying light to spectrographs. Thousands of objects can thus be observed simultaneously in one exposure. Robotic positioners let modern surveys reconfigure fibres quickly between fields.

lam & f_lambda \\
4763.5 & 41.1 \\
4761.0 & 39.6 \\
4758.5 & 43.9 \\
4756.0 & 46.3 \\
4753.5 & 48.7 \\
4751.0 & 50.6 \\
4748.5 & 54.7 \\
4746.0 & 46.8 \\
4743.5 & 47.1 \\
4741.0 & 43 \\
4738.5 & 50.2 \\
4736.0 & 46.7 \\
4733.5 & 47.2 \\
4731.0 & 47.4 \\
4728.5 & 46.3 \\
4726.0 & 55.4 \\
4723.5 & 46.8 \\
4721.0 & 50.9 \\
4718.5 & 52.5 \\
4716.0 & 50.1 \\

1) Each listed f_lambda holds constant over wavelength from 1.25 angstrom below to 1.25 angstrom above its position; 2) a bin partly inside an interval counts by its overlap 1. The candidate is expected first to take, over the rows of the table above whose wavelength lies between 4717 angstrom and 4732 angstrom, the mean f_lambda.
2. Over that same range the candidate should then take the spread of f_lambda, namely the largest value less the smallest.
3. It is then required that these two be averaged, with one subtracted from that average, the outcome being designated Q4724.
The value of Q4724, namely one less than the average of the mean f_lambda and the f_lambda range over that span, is 28.5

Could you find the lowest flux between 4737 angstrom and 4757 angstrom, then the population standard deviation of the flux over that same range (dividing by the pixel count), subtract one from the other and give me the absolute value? 40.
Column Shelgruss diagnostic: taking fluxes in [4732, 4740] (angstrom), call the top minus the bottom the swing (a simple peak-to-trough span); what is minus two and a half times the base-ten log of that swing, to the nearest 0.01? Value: -1.36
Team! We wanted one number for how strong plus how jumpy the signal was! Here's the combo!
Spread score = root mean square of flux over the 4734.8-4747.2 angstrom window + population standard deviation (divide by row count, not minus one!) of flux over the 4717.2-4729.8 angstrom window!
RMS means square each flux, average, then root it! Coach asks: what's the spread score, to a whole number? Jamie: 50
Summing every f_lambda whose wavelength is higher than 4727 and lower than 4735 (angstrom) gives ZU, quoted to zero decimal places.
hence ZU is 141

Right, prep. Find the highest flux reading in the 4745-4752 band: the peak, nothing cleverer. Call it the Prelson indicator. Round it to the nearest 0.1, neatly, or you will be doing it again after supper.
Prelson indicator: 54.7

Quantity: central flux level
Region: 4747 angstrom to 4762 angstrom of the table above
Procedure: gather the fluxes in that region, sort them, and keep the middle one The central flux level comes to 47.5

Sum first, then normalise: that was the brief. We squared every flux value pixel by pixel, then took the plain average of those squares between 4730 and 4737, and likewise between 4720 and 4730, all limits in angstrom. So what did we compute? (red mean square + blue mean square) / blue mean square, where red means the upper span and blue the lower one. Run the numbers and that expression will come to 1.89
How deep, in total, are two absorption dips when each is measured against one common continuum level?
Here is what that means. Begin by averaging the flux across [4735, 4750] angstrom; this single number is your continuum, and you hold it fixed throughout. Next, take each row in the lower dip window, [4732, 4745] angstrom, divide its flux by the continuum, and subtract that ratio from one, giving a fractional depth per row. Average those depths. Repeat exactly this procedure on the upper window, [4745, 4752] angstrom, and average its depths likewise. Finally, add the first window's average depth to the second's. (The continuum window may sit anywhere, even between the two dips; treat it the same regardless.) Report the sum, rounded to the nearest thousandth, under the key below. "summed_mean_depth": -0.029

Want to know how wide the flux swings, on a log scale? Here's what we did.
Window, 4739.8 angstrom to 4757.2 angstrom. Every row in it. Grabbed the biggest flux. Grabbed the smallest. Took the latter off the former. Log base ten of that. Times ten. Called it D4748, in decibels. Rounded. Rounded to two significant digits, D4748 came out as 11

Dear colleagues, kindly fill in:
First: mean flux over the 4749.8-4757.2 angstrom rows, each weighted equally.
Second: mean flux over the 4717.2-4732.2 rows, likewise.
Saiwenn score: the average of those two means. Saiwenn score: 49.2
